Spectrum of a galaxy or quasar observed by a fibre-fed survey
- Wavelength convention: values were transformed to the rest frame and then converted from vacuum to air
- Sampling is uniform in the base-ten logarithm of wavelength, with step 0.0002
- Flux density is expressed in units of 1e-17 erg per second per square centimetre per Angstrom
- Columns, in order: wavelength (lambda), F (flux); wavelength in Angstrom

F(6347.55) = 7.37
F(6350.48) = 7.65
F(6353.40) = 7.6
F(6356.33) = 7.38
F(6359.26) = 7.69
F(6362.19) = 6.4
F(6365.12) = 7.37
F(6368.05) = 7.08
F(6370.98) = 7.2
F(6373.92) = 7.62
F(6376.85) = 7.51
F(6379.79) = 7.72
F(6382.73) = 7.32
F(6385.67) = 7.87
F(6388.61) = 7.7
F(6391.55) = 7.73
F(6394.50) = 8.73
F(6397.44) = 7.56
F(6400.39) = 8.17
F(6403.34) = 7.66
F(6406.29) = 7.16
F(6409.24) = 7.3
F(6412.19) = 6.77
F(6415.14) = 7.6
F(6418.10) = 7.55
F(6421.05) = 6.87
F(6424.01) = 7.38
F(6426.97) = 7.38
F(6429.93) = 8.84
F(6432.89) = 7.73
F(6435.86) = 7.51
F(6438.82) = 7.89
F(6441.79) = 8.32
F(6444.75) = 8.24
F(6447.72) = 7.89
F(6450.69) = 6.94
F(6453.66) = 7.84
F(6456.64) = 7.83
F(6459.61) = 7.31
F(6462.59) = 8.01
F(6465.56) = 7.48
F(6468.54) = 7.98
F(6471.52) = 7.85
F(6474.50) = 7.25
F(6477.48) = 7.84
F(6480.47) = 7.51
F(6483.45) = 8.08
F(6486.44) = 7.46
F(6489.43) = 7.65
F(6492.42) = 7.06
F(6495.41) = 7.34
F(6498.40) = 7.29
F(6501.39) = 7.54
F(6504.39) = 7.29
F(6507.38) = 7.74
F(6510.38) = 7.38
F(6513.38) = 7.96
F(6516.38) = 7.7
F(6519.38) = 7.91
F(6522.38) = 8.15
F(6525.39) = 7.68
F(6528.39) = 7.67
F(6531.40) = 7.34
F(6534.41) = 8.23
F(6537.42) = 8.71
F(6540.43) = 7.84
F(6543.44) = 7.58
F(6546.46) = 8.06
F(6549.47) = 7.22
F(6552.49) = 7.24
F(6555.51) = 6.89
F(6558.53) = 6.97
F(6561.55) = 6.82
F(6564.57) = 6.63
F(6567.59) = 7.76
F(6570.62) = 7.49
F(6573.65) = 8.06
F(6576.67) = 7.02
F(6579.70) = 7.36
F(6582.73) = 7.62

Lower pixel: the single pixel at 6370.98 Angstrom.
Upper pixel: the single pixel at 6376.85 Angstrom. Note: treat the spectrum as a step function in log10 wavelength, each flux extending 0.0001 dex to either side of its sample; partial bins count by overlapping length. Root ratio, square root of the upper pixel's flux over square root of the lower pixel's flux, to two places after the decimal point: 1.02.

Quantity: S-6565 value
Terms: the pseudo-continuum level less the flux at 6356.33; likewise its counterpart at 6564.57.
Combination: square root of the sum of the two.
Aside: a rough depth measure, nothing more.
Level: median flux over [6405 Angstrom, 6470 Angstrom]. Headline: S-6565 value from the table 1.1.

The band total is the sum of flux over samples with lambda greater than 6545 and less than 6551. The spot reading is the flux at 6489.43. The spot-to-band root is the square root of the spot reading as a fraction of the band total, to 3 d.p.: 0.708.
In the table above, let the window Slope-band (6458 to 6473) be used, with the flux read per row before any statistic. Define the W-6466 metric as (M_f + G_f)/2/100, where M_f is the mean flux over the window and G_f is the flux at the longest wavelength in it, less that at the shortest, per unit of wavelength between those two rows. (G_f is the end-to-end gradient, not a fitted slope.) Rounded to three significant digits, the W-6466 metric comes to 0.0389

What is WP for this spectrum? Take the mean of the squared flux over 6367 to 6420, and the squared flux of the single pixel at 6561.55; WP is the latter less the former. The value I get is -11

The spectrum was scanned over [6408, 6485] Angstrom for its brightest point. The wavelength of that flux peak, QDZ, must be 6429.93 Angstrom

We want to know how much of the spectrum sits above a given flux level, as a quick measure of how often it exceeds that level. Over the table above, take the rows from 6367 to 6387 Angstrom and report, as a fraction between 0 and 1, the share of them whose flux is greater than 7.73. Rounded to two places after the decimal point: 0.14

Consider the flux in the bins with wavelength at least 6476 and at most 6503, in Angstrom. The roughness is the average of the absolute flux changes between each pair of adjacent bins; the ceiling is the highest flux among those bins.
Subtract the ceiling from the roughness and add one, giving -6.7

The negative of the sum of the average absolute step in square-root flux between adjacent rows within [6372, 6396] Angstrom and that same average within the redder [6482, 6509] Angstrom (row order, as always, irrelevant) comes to -0.124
